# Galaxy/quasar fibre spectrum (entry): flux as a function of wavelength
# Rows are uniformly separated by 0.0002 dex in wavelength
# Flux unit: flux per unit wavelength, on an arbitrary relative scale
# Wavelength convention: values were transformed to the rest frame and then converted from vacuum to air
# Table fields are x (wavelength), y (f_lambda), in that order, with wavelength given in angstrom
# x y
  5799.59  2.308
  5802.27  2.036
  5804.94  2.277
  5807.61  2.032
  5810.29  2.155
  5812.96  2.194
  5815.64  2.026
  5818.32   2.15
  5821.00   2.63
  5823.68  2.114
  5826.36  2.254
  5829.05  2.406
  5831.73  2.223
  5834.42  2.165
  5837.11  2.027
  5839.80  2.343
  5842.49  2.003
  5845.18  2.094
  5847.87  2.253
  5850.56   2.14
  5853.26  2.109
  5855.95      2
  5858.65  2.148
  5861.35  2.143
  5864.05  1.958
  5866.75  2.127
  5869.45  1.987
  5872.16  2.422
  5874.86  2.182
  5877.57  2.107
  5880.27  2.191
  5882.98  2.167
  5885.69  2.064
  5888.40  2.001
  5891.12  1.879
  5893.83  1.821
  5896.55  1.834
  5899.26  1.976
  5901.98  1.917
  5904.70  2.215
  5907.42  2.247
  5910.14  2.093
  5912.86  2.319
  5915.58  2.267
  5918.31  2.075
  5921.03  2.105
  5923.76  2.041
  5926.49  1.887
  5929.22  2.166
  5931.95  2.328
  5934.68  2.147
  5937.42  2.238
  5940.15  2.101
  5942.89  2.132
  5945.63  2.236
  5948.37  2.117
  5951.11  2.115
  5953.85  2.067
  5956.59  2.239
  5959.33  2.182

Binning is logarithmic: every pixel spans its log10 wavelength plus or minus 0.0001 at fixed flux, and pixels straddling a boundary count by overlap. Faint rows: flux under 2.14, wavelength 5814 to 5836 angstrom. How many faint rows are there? 2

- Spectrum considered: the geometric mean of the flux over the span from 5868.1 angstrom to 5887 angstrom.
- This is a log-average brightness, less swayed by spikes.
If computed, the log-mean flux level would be 2.16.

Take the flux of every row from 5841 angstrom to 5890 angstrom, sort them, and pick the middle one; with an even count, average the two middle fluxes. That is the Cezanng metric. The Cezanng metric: 2.118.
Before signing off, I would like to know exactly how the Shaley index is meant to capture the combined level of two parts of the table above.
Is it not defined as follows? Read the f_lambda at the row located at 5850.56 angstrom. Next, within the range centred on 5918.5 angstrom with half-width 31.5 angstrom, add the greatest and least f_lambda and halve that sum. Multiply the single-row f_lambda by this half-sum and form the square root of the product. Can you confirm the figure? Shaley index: 2.11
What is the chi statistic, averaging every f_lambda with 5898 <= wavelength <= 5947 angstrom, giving 2.14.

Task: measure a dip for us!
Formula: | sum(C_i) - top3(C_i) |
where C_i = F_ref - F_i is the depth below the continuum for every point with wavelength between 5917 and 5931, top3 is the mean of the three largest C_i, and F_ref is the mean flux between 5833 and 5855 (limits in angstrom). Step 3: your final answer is 0.29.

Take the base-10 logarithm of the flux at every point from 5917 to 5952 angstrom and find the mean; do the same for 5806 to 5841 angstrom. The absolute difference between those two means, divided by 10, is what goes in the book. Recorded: 0.0015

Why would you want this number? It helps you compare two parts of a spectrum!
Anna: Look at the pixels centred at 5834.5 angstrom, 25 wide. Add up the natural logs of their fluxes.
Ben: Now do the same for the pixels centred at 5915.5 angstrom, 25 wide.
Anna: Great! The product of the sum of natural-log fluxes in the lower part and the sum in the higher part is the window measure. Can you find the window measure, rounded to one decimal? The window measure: 47.8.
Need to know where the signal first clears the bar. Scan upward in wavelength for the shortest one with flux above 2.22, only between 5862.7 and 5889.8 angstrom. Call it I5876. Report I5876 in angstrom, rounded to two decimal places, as 5872.16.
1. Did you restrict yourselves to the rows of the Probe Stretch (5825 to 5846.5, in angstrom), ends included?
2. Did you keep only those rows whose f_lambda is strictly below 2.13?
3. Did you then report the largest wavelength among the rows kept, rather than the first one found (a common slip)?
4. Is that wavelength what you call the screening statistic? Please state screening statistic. 5845.18 angstrom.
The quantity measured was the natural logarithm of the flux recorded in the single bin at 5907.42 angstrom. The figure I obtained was 0.810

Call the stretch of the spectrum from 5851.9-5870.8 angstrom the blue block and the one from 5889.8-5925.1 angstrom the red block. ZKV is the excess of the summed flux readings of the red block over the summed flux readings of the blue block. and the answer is 12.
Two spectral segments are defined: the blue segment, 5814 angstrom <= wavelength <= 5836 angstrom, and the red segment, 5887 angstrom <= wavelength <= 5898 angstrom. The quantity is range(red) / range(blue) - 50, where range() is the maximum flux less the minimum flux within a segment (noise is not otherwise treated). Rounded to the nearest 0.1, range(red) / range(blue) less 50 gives -49.7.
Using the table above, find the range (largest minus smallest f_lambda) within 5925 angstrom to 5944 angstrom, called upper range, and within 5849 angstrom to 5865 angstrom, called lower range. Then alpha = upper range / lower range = 2.3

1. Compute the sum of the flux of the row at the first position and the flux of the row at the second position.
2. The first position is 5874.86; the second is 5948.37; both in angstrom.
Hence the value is 4.30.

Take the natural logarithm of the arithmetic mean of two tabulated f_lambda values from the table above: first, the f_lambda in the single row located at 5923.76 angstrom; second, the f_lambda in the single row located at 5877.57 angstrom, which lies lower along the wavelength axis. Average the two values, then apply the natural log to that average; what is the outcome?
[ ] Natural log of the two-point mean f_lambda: 0.729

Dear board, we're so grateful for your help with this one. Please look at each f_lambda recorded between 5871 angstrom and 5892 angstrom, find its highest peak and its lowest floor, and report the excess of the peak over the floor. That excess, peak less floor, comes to 0.54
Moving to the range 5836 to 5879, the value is 0.46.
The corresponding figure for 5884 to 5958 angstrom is 0.51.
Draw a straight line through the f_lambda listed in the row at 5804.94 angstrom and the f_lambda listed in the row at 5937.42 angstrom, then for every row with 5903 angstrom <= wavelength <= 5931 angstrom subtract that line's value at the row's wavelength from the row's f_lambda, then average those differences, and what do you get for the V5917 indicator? -0.10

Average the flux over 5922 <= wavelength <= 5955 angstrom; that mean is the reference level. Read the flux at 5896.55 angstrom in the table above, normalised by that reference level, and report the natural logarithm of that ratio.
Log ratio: -0.150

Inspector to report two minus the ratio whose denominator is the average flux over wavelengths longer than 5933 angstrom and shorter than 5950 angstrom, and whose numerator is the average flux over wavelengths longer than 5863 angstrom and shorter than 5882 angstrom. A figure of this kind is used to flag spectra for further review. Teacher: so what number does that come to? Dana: 1.01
